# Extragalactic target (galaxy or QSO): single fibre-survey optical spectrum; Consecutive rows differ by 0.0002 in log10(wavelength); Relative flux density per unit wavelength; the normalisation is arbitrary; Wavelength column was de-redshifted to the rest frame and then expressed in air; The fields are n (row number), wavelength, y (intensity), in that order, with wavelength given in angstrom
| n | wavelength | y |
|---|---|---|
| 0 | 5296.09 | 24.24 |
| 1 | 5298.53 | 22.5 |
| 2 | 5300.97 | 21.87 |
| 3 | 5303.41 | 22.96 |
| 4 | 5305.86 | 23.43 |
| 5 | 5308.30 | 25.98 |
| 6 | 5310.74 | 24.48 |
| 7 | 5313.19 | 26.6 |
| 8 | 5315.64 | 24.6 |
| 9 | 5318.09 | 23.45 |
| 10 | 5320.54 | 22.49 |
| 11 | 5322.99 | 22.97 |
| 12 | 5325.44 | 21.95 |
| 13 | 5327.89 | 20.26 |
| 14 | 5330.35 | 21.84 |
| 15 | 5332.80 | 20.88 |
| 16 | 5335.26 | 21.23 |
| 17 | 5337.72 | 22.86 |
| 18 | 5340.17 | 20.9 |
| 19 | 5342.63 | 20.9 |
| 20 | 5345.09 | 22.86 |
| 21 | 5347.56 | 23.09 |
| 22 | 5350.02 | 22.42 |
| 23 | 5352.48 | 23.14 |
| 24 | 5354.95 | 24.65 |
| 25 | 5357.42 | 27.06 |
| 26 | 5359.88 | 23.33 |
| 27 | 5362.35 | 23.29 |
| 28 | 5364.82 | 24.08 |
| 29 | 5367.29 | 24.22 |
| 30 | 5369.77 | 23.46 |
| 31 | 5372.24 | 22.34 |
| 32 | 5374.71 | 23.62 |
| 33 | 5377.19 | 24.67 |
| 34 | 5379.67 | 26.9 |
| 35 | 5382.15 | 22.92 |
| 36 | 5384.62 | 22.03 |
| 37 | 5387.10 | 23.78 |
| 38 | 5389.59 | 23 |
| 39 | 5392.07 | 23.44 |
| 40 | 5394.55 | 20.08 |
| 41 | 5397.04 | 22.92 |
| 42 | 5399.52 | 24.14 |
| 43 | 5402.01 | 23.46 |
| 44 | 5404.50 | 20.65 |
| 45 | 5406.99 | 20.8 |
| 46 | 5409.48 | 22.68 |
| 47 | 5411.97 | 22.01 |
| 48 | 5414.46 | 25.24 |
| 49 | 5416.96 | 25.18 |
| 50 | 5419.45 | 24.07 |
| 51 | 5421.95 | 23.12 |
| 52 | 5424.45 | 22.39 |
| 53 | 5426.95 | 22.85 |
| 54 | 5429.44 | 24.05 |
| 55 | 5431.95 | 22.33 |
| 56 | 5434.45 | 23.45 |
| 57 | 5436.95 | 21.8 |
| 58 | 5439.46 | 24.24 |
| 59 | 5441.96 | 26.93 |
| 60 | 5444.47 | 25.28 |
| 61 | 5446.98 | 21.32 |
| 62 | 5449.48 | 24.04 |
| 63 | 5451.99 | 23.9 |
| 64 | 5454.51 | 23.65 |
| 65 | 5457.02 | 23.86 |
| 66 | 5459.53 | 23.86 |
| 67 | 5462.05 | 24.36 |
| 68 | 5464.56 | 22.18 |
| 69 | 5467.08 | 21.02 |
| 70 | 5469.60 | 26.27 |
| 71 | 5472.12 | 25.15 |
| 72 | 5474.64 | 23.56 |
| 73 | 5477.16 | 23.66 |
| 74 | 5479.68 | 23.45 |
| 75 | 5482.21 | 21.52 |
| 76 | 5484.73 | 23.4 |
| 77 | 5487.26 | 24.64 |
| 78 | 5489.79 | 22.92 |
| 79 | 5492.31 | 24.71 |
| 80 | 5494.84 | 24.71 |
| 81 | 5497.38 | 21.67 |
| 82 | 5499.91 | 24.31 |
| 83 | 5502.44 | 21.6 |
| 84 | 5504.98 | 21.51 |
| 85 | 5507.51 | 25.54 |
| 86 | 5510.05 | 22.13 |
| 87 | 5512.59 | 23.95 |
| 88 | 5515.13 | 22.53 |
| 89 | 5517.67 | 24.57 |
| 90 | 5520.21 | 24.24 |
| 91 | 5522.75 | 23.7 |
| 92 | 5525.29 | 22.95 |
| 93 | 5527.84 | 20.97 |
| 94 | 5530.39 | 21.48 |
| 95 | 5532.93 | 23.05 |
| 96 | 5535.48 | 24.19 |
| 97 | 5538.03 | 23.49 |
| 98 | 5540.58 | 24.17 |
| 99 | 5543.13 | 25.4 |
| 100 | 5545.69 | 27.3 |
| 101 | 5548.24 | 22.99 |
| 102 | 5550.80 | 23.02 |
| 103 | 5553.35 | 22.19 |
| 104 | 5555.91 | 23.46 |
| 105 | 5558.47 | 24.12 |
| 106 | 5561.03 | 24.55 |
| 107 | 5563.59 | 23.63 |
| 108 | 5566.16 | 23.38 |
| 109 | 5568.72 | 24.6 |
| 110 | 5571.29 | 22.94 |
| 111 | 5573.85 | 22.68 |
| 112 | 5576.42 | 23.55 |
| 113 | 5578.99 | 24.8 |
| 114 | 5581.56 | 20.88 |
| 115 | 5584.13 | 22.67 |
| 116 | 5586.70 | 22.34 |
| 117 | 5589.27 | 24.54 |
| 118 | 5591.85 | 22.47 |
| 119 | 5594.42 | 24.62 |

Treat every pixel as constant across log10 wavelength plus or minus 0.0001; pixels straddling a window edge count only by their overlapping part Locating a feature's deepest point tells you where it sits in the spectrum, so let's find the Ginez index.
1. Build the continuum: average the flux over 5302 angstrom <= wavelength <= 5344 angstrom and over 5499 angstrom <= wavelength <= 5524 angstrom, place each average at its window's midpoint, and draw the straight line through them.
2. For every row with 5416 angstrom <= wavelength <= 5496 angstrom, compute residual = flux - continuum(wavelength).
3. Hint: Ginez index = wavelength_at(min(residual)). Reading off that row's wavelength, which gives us 5467.08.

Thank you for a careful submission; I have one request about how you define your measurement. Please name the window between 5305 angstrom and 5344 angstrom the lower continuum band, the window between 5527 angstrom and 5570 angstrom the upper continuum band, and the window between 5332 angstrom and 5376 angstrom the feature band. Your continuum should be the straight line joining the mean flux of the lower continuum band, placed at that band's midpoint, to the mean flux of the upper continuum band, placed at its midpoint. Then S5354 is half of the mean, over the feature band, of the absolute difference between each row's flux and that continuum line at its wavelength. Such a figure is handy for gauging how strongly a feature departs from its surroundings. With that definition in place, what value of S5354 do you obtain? 0.53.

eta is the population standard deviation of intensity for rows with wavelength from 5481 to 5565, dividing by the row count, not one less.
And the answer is 1.38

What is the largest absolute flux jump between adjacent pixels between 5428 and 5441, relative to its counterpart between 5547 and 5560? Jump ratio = 1.9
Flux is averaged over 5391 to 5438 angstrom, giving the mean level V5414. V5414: 22.9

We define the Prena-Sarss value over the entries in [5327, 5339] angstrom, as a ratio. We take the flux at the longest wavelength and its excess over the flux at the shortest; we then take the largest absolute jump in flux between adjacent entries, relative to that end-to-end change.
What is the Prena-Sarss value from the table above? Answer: 1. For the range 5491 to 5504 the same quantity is -1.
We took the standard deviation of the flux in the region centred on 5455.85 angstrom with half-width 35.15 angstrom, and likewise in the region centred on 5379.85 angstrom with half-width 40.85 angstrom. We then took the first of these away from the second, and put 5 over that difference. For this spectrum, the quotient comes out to 23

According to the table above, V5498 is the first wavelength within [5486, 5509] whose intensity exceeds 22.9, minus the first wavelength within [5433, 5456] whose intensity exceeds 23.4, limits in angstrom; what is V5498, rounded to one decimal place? 52.8 angstrom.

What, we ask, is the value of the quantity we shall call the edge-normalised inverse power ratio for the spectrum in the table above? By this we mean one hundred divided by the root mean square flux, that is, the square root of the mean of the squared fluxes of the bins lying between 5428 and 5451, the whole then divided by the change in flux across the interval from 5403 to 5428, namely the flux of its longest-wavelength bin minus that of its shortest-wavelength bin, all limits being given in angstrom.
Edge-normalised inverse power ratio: 1.9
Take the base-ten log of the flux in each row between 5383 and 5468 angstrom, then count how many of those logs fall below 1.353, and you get 11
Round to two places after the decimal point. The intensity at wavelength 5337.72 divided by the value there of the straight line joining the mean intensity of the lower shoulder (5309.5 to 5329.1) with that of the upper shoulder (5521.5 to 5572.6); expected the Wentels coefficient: 0.98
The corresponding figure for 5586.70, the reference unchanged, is 0.95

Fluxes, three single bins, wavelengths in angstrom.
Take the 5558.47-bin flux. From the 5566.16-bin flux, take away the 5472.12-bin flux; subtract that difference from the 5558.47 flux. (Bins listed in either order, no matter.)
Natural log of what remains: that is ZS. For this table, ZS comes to 3.25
